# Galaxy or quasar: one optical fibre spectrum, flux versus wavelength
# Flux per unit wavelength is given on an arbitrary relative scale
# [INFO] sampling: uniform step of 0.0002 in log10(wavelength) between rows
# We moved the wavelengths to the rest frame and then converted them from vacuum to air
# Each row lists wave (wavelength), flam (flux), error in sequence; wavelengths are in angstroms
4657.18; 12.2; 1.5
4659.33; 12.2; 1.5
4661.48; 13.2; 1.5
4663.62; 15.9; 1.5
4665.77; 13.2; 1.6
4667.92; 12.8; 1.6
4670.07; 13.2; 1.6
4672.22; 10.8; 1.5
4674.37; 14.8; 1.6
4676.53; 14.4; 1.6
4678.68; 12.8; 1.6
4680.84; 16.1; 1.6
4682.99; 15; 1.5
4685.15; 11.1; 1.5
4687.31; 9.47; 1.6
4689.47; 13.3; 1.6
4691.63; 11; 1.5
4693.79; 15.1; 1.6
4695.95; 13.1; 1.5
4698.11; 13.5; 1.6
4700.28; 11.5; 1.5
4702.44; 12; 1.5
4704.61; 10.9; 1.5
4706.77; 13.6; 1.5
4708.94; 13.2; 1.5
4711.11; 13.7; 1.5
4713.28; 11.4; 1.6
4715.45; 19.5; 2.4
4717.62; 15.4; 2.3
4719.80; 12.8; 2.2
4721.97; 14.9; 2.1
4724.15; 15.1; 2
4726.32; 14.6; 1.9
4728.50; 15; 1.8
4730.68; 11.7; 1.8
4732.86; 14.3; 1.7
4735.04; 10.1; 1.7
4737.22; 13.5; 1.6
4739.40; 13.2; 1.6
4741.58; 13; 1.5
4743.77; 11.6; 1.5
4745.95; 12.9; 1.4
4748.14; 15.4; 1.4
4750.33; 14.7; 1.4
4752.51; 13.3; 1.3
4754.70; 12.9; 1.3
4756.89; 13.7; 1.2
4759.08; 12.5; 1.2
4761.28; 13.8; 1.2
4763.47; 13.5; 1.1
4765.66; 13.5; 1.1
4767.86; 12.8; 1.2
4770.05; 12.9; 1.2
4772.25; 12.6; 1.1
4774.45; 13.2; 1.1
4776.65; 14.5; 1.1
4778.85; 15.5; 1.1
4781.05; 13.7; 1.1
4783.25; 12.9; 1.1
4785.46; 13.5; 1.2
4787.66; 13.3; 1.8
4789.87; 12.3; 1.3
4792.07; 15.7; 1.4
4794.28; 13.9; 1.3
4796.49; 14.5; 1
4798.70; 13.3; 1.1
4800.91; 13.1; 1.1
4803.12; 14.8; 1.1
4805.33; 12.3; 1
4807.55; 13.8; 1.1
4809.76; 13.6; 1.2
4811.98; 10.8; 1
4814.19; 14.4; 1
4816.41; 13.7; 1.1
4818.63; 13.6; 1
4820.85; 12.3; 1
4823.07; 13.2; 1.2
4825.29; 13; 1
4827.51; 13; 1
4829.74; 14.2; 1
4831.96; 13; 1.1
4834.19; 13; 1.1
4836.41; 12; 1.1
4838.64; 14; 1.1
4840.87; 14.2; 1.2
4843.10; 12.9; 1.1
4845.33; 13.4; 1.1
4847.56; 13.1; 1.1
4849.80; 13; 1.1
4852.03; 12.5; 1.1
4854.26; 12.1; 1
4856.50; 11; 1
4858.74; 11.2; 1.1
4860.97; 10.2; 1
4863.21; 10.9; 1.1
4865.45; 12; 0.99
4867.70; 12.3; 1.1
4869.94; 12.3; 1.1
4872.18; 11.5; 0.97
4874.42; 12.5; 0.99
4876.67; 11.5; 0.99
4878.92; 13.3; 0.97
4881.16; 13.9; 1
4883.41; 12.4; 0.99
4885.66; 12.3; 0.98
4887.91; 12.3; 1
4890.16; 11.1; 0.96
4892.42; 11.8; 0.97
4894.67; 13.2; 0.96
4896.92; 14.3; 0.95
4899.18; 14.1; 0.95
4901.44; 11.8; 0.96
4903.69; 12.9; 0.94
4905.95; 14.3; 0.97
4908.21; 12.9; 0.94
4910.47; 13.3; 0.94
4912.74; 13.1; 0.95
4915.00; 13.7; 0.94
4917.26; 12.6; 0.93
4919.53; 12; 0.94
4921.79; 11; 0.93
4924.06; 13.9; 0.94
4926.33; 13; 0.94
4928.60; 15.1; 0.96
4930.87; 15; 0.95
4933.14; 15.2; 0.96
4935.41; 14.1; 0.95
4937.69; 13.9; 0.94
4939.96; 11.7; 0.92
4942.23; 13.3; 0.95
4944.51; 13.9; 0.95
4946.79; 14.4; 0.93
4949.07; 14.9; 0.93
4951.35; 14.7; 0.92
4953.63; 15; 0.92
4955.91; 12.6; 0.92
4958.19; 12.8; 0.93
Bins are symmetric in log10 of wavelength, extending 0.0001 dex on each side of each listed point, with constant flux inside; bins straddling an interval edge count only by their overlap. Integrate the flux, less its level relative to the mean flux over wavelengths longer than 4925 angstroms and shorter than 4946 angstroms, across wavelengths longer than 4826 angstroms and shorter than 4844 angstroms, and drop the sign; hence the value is 11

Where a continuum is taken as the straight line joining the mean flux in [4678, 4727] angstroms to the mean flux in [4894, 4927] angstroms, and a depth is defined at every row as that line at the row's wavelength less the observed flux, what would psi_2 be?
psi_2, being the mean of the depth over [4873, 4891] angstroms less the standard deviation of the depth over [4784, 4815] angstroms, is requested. -0.5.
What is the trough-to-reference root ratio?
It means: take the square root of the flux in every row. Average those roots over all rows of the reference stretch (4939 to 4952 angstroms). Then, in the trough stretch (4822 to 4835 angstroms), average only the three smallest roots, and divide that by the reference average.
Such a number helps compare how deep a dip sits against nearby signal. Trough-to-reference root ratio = 0.971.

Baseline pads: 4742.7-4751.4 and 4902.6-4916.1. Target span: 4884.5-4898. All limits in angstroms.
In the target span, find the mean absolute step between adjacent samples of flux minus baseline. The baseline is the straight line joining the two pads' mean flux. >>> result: 0.88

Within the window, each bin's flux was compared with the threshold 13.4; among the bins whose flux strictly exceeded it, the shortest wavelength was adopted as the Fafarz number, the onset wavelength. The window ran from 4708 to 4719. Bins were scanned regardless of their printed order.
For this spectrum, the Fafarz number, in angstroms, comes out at 4711.11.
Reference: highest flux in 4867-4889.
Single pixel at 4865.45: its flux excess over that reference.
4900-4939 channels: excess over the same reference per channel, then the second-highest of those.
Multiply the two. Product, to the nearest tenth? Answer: -2.3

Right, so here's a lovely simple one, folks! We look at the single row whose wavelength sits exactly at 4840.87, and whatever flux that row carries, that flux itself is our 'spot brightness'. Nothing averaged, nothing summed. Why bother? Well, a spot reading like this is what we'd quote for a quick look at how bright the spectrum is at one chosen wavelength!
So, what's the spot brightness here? 14.2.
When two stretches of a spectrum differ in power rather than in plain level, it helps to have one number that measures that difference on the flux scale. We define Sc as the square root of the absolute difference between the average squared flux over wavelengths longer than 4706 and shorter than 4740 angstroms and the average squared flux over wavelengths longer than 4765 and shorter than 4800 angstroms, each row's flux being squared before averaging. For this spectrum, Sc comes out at 3.2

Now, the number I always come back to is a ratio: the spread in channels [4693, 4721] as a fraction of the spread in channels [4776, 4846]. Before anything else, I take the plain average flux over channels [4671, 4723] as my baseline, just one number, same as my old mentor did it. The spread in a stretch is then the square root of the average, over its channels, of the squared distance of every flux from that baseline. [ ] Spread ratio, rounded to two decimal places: 2.17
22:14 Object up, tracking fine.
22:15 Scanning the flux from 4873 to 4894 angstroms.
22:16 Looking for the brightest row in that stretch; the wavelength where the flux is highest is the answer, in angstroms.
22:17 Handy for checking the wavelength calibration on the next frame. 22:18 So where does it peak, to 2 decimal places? 4881.16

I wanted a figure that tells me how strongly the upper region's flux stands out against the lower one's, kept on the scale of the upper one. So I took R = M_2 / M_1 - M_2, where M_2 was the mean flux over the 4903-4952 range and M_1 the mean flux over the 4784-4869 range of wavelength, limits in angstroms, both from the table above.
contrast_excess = -12.5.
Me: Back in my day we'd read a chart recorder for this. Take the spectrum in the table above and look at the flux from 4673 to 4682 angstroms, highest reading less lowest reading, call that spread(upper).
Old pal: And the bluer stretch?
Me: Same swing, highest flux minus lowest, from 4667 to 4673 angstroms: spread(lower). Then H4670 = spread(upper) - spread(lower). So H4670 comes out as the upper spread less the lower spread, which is 0.9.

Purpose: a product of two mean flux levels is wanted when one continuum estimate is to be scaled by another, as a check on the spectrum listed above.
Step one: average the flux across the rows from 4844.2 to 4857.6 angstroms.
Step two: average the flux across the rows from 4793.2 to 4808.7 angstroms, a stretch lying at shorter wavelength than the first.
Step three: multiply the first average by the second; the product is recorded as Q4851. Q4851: 171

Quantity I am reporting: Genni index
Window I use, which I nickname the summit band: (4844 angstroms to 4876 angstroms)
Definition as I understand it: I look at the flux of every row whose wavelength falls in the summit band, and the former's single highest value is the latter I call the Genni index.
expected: 13.4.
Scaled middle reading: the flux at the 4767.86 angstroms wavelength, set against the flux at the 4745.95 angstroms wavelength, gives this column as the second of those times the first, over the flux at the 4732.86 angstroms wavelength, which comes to 12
